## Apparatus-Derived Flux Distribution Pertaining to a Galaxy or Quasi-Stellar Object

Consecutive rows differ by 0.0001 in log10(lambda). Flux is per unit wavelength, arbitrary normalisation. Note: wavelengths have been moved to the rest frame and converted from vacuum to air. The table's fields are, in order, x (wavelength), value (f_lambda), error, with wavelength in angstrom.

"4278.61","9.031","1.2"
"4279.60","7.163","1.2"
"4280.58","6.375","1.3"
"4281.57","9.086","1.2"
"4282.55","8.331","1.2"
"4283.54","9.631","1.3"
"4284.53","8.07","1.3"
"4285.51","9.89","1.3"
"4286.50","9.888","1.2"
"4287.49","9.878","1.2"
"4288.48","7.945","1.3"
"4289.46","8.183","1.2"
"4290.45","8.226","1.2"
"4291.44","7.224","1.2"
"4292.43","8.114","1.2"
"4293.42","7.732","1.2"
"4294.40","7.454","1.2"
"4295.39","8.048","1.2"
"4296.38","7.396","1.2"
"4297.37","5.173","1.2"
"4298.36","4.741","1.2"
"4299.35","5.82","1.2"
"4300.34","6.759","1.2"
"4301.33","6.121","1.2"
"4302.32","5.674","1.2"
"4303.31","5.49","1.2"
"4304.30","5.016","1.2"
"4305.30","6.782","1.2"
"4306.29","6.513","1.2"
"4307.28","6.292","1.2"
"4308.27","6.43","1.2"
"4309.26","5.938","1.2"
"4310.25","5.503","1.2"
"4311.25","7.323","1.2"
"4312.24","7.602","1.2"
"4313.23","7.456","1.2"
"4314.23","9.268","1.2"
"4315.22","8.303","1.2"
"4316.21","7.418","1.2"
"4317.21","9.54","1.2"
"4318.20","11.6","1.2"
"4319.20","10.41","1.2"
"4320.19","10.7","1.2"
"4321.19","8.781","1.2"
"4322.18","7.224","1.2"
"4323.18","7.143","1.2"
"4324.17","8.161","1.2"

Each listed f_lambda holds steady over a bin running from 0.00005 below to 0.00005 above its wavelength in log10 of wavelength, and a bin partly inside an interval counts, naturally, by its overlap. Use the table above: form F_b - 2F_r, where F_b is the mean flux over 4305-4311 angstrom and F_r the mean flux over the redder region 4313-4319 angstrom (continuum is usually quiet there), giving -12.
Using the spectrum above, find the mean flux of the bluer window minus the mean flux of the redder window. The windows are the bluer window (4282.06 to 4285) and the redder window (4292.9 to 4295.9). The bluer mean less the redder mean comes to 0.9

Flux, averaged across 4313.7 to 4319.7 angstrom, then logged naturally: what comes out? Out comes 2.24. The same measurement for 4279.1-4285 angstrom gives 2.09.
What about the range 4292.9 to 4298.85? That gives 1.91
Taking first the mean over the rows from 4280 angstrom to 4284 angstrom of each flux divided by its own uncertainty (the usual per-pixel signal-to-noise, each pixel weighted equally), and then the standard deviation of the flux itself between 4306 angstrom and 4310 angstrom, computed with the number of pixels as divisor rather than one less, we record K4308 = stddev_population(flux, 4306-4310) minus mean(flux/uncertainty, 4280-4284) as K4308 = -6.5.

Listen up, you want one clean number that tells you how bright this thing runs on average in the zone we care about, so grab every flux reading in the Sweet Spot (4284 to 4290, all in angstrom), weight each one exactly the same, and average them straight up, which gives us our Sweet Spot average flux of 9.0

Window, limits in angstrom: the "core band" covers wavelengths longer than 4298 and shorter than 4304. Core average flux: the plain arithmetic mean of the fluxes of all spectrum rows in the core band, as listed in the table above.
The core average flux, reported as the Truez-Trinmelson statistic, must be 5.8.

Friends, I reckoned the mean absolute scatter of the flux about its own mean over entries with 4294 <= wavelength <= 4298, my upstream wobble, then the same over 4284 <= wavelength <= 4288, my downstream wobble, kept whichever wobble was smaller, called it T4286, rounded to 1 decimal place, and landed 0.7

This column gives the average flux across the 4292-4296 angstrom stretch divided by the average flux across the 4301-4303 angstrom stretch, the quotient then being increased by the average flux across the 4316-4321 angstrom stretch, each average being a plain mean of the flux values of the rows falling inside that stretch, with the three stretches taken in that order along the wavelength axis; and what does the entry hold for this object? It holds 11.3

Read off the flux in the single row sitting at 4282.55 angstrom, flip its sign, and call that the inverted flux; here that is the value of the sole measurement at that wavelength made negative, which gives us -8.3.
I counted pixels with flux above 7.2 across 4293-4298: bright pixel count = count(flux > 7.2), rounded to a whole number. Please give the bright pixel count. 4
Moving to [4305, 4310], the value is 0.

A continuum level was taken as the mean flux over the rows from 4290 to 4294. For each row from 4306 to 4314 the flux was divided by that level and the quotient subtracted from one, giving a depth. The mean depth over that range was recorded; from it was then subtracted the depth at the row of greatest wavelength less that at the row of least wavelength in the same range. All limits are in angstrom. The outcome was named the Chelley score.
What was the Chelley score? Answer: 0.3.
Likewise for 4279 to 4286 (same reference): 0.3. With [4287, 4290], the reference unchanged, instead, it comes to -0.3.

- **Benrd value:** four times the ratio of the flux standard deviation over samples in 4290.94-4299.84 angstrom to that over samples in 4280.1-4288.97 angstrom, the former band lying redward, 4.2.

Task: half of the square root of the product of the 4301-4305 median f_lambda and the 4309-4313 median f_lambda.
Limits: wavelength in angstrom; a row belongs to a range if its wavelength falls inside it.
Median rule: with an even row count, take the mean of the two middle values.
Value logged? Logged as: 3.04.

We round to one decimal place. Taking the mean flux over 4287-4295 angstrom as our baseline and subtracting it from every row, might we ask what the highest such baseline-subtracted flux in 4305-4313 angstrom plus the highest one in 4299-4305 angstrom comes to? -1.8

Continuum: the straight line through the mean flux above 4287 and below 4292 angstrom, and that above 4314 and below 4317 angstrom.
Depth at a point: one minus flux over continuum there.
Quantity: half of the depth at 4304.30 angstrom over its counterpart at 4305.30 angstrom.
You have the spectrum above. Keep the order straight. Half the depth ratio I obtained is 1.1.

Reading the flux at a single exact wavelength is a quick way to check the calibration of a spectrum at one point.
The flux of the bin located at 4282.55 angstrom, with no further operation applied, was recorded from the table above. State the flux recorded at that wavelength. 8.331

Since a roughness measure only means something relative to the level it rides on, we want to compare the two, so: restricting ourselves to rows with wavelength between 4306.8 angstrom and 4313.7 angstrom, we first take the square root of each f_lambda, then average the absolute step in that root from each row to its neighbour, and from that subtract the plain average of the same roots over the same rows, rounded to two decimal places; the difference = -2.47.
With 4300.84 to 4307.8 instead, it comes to -2.33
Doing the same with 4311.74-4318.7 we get -2.72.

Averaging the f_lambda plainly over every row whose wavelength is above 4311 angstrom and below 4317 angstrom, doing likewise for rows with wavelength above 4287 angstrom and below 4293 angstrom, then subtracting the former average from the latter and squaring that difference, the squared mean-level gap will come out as 0.1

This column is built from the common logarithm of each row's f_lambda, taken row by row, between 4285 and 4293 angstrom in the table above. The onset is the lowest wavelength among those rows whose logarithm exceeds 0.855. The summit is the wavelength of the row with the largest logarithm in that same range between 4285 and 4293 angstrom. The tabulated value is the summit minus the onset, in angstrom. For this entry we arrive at 0.0 angstrom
